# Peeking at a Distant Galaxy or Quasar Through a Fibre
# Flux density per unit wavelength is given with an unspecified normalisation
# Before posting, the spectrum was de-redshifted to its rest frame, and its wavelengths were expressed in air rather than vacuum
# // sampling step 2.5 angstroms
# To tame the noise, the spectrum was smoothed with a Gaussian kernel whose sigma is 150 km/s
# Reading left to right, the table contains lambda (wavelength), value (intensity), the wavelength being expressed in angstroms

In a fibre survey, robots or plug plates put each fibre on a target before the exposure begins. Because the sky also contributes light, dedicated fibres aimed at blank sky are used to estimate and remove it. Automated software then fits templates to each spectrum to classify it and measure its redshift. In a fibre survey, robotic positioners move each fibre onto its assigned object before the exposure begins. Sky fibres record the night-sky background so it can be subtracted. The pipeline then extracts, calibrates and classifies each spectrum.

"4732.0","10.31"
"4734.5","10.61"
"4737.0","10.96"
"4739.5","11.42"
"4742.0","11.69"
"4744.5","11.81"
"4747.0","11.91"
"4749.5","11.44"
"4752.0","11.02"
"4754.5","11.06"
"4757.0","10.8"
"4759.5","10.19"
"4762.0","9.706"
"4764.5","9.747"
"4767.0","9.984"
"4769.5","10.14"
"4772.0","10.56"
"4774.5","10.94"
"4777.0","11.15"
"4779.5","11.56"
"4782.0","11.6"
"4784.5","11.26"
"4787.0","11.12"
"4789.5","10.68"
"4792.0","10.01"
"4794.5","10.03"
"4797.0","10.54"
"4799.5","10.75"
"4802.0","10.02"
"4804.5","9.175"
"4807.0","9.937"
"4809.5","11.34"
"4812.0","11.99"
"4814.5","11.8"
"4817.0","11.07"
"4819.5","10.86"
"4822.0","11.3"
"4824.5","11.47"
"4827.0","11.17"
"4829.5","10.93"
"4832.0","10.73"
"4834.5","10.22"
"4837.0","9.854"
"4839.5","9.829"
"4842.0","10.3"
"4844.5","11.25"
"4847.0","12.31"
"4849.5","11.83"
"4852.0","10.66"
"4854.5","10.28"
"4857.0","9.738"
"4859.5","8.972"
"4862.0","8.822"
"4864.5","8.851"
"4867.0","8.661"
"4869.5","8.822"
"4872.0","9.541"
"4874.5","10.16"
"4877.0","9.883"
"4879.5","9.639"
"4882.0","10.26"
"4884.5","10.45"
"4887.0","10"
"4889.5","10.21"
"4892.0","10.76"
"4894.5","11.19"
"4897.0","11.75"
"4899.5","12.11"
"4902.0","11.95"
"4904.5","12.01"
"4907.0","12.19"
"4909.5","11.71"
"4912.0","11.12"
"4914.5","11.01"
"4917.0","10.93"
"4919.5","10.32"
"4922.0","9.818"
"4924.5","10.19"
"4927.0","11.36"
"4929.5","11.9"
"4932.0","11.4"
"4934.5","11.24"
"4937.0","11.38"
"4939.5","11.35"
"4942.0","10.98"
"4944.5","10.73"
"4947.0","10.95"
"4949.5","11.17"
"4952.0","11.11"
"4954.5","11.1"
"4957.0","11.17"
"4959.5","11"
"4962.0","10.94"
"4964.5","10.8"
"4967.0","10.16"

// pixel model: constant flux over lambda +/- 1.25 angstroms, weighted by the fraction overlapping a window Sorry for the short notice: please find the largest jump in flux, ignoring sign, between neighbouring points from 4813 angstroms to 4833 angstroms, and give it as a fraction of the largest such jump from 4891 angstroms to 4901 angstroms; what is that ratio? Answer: 1.30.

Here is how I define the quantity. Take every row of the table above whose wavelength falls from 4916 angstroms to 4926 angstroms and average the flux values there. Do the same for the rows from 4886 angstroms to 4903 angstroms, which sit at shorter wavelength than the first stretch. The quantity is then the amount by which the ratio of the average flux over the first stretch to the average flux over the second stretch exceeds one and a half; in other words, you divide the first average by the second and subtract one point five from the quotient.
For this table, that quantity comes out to -0.57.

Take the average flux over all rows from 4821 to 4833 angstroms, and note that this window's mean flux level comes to 11.12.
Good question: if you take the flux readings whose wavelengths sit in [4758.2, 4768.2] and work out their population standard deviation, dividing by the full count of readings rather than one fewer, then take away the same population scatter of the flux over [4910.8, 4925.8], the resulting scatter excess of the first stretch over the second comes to -0.29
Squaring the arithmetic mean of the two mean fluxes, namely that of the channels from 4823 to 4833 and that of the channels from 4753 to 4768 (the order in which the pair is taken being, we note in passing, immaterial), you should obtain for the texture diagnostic 114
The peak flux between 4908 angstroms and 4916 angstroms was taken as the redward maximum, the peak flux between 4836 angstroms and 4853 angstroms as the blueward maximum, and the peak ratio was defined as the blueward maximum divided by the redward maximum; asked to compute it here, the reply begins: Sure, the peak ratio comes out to 1.05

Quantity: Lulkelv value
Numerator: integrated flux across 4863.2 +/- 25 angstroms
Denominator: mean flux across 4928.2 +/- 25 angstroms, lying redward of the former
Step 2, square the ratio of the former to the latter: 2018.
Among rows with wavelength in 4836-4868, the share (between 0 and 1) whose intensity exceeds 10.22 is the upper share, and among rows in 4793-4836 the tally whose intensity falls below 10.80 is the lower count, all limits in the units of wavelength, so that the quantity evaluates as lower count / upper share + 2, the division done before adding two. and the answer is 19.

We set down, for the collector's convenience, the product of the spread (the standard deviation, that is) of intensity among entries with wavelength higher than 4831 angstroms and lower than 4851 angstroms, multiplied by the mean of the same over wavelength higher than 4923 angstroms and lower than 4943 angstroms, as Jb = 10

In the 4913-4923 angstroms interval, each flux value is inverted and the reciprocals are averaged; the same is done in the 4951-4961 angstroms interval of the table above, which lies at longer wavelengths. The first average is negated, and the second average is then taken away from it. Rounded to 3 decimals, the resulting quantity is -0.185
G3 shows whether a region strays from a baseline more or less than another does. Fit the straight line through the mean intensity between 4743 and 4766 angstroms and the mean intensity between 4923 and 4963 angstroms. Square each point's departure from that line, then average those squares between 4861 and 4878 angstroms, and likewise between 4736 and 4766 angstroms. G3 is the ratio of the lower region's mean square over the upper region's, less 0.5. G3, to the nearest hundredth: -0.34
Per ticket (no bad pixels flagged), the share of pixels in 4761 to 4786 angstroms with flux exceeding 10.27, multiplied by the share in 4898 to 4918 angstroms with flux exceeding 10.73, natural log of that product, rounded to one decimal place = -0.5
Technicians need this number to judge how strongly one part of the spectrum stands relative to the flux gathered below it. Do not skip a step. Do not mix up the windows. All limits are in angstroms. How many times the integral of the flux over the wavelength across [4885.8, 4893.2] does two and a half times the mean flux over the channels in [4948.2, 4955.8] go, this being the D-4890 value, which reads 0.36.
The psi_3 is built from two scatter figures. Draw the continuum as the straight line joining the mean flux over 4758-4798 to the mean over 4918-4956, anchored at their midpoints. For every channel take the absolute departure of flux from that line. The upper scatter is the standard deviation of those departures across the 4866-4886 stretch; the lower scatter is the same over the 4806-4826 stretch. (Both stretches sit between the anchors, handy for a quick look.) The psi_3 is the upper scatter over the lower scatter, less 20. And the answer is -18.3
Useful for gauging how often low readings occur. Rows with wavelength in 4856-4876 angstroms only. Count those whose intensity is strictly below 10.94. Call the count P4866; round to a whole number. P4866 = 8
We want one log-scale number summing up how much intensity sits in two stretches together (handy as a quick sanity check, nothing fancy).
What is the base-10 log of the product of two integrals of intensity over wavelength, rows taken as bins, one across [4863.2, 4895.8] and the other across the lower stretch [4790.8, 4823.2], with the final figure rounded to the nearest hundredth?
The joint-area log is 5.05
